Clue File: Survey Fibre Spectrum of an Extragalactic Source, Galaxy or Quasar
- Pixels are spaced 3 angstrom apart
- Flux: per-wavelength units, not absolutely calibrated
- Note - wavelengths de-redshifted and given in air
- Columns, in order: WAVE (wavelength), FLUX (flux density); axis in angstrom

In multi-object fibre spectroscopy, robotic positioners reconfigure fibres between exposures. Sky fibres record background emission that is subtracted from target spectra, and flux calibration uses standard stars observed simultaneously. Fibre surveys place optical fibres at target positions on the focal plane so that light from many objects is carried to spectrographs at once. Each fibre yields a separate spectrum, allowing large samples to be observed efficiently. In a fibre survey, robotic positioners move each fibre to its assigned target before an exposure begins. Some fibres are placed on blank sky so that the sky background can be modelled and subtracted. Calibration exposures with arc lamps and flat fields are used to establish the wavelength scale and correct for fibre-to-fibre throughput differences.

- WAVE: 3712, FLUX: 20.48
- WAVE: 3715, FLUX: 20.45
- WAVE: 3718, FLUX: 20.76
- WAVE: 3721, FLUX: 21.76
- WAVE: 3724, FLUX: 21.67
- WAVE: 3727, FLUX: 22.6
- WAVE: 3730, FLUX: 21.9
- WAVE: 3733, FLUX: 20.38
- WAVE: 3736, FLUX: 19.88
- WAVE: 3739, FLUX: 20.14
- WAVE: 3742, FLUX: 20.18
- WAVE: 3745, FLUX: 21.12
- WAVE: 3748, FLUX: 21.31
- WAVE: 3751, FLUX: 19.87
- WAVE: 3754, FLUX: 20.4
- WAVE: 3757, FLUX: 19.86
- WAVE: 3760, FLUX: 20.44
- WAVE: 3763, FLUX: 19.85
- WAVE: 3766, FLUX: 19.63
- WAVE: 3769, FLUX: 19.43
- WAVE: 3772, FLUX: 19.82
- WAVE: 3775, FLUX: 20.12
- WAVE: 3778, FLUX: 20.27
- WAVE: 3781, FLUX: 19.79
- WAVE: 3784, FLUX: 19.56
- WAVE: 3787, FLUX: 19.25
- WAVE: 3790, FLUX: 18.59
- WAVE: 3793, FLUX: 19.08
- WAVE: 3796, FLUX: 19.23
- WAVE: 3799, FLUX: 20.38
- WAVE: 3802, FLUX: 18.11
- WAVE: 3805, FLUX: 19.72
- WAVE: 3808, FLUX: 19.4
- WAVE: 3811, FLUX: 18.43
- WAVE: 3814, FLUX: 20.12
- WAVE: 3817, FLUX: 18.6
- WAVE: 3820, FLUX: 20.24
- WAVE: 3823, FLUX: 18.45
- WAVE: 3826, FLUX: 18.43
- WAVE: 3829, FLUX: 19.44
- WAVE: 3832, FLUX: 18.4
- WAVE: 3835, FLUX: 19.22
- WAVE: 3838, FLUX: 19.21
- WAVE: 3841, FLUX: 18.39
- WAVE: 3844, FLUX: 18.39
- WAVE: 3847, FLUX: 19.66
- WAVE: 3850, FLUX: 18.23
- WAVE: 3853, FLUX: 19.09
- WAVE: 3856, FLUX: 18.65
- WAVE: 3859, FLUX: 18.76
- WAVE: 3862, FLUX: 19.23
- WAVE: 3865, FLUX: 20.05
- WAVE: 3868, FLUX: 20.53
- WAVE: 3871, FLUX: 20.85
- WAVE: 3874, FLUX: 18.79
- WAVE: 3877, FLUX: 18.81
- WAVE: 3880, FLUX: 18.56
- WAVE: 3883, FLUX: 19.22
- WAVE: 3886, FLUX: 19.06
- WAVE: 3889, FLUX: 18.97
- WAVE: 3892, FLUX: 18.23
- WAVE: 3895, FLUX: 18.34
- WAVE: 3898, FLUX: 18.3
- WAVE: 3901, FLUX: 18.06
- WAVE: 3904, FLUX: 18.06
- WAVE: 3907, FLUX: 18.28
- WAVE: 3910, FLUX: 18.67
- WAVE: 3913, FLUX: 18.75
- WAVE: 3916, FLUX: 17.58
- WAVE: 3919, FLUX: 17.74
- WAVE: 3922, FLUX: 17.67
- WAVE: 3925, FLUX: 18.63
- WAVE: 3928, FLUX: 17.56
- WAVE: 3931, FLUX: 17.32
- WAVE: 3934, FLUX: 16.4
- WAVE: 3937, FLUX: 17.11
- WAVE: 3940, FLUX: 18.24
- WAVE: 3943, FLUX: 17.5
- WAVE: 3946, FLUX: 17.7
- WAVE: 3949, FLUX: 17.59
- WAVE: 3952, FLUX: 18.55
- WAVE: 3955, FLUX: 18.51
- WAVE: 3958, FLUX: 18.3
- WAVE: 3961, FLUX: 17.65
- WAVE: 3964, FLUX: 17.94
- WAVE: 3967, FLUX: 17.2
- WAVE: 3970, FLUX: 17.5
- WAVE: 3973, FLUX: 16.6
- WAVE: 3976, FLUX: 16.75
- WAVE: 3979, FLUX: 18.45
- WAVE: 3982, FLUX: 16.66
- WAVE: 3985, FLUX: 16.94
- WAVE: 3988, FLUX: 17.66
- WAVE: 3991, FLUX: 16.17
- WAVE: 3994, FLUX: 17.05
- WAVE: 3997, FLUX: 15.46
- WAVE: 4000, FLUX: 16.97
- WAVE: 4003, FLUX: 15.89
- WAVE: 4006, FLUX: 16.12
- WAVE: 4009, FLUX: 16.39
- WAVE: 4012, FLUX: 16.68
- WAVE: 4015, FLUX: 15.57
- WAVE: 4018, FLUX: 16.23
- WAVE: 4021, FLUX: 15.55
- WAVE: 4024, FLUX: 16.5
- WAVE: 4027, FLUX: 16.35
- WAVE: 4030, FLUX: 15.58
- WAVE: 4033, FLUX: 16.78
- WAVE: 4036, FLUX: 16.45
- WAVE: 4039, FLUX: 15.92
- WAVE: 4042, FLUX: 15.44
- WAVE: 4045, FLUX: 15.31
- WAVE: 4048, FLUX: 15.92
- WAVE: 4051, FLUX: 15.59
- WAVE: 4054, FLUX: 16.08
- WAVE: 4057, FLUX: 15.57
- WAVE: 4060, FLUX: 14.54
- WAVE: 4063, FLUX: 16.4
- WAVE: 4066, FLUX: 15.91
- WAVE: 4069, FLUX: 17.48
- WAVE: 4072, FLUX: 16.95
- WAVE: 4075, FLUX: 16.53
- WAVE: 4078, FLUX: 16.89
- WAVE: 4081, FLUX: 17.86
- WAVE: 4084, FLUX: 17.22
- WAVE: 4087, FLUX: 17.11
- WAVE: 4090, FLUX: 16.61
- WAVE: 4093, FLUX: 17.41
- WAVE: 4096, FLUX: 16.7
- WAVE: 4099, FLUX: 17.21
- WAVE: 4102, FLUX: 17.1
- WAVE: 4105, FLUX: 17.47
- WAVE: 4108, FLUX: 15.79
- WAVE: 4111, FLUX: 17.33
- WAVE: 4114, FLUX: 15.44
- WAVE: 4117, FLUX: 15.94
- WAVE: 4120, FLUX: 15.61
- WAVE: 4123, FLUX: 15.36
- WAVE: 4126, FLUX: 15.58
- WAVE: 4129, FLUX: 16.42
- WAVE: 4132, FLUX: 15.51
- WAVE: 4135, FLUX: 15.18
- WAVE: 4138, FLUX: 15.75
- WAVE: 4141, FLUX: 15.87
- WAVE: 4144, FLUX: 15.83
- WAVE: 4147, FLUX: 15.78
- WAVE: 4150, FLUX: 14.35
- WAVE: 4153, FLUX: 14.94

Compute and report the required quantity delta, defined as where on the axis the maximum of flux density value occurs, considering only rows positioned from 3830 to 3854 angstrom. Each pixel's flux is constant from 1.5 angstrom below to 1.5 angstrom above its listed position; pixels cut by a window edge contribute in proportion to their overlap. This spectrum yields 3847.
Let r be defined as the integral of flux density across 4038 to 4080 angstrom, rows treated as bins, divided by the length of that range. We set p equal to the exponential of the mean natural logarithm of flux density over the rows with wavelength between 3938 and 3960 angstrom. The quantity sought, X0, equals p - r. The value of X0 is 2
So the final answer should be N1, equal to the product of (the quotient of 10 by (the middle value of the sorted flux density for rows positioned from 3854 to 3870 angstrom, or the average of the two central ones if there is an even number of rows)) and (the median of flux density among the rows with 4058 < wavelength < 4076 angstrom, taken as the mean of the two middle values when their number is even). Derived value 8.6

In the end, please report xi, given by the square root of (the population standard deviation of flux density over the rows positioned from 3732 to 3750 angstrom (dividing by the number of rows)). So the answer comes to 0.73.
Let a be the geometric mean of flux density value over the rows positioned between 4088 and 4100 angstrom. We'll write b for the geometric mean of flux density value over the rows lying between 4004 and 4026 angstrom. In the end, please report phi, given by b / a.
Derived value 0.95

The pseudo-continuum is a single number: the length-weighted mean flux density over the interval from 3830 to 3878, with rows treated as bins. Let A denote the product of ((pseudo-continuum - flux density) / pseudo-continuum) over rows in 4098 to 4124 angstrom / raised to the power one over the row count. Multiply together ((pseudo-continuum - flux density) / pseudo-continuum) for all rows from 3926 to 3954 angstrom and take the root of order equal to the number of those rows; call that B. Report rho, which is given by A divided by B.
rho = 1.80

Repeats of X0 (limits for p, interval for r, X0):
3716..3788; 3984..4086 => 4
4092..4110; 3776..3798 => -2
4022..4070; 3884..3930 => -2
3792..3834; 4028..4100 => 3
